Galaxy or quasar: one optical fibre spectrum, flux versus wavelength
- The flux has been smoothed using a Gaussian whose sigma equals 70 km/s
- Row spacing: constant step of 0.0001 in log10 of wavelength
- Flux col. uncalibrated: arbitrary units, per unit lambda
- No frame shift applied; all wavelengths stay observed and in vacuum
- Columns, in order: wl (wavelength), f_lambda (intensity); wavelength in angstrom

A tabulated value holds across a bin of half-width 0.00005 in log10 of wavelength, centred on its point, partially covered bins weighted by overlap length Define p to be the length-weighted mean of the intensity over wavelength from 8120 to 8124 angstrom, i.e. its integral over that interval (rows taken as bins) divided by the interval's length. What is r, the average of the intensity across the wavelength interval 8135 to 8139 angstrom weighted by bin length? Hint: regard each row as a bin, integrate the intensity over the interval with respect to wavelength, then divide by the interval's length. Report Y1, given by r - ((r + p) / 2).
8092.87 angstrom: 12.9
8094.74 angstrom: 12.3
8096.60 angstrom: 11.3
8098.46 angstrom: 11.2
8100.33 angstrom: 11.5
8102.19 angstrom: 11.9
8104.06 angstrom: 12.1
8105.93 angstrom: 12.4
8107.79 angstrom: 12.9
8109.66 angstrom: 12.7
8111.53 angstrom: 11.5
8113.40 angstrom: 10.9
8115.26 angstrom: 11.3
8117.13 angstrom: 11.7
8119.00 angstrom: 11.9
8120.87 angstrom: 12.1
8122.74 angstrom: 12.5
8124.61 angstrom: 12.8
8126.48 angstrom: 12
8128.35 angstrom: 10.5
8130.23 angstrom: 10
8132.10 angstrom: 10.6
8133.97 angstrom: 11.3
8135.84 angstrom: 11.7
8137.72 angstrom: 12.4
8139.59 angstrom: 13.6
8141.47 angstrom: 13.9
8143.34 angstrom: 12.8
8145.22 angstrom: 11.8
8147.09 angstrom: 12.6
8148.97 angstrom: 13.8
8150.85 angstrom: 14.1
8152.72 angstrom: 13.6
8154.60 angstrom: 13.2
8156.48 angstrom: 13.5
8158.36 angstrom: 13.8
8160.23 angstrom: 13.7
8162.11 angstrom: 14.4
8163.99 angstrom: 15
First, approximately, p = 12.3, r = 12.2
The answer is -0.1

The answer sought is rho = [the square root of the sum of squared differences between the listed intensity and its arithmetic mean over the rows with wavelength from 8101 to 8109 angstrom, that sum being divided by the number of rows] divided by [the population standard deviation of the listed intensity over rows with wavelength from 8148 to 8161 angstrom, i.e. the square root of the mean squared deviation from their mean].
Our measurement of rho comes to 1.4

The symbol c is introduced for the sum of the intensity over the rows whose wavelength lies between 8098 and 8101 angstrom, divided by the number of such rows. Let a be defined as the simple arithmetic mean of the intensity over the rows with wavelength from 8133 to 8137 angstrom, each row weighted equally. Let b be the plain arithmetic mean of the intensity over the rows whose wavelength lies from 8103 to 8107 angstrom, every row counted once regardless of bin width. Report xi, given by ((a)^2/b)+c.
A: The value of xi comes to 22.1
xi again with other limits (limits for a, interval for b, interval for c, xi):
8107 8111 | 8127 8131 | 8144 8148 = 28.2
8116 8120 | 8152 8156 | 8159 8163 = 24.4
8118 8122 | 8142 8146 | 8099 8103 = 23.4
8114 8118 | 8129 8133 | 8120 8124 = 25.1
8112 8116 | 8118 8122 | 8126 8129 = 21.5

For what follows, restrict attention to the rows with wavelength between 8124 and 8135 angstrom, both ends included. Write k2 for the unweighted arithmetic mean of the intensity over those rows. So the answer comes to 11.2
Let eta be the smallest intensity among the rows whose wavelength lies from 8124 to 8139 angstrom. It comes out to 10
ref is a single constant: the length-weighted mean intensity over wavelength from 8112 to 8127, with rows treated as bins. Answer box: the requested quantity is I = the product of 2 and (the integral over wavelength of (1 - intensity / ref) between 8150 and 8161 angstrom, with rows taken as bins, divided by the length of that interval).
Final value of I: -0.30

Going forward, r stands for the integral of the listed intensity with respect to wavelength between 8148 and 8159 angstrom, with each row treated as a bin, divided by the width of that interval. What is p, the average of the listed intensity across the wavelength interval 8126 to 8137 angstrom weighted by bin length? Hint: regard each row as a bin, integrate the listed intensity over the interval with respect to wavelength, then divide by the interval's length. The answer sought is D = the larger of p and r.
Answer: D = 13.7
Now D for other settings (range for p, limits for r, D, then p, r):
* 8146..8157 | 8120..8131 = 13.4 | 13.4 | 11.7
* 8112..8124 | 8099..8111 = 12.2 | 11.8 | 12.2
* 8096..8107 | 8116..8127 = 12.2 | 11.8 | 12.2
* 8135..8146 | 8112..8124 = 12.7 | 12.7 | 11.8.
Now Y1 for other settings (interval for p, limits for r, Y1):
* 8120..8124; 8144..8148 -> -0.1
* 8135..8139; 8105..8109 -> 0.2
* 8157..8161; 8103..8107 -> -0.7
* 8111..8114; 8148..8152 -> 1.4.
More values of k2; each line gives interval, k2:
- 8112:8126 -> 11.9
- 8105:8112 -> 12.4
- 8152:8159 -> 13.5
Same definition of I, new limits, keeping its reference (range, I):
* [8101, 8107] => -0.04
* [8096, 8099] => 0.11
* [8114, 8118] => 0.07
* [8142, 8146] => -0.10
